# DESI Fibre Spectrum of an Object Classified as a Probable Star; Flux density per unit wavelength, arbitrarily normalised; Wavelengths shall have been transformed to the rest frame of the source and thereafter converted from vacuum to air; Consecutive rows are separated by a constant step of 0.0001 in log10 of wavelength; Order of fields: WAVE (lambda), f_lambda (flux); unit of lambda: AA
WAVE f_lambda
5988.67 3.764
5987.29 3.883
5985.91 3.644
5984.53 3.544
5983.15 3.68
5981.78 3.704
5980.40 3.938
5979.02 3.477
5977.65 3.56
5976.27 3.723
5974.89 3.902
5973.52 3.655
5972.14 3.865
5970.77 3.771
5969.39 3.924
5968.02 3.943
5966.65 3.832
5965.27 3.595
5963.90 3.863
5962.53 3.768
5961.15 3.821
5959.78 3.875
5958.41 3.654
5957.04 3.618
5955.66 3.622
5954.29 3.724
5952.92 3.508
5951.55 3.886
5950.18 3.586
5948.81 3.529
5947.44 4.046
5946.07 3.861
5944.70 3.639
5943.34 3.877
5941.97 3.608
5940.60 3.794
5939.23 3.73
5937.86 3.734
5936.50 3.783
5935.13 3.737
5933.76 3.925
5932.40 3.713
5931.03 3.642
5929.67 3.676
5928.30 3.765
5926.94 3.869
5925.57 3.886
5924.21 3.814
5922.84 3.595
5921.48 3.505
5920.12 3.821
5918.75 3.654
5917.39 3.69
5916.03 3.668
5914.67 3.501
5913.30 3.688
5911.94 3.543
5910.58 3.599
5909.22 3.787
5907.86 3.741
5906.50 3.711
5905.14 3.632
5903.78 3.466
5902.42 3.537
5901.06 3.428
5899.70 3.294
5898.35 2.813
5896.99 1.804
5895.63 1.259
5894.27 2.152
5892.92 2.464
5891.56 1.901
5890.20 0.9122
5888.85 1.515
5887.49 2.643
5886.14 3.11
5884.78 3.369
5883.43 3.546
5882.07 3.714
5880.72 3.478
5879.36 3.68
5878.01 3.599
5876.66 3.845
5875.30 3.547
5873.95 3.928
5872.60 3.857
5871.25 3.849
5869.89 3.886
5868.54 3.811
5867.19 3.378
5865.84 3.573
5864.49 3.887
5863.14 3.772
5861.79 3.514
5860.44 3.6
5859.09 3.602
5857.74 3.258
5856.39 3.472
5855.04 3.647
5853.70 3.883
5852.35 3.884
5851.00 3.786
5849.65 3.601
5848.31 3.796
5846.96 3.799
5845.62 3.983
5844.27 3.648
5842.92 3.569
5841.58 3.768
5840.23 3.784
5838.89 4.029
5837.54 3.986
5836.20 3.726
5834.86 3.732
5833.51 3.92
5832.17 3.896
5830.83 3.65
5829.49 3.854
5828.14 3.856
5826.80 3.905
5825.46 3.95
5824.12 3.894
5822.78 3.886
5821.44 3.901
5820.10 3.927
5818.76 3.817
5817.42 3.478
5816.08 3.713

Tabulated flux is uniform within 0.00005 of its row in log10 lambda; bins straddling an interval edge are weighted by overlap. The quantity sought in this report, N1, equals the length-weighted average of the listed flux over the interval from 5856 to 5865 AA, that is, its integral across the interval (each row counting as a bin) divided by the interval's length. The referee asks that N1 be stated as 3.58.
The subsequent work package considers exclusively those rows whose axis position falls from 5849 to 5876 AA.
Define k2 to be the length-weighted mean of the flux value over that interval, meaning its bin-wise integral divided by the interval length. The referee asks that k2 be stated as 3.69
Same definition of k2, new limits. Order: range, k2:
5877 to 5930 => 3.23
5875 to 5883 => 3.64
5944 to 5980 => 3.74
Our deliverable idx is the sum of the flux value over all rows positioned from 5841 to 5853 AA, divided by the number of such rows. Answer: 3.76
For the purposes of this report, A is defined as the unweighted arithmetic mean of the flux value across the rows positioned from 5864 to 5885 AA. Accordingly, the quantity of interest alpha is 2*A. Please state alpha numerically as 7.37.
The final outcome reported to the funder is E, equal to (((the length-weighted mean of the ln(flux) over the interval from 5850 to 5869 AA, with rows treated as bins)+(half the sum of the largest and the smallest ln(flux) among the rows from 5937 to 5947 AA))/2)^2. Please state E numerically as 1.704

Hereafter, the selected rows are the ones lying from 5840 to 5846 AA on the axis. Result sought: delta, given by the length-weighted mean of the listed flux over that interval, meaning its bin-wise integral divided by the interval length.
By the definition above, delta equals 3.73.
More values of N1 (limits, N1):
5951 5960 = 3.69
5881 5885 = 3.56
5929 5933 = 3.68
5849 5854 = 3.78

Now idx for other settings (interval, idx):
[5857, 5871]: 3.63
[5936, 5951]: 3.74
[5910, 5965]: 3.72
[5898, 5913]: 3.50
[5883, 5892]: 2.43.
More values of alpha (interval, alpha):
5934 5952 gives 7.51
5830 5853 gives 7.59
